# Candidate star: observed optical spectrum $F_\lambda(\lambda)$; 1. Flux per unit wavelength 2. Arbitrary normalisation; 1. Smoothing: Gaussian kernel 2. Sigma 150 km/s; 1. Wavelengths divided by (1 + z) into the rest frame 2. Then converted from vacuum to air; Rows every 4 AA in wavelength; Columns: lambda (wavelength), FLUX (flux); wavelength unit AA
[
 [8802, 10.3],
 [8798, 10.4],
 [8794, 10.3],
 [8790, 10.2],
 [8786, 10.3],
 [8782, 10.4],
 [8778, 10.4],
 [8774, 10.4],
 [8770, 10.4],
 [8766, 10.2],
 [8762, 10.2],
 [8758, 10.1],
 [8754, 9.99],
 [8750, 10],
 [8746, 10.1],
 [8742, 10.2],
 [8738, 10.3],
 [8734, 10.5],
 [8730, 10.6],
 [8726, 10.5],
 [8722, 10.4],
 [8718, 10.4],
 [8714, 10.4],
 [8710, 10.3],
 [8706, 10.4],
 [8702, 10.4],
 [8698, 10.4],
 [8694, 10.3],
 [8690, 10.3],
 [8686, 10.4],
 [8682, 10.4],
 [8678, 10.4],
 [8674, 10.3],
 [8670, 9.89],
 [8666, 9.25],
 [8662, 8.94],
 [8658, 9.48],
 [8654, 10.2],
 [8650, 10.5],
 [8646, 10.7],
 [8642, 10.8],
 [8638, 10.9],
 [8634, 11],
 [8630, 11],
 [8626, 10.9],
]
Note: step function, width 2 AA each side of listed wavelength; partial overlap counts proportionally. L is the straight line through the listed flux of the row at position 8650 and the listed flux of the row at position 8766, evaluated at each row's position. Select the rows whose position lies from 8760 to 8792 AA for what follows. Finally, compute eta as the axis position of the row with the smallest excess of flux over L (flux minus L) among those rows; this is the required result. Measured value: 8762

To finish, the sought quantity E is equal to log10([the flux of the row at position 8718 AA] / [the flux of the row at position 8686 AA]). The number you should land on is 0.000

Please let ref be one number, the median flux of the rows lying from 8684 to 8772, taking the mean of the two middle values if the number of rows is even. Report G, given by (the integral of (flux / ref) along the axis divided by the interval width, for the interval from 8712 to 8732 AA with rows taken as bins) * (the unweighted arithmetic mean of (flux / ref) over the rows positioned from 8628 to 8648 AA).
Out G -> 1.06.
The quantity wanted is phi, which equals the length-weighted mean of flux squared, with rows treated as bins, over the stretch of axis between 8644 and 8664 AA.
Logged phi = 100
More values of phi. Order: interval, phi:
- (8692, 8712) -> 107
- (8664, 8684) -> 101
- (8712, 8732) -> 109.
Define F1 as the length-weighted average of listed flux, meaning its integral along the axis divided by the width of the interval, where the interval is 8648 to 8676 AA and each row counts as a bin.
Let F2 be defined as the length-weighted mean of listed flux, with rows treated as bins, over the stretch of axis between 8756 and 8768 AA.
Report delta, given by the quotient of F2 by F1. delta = 1.04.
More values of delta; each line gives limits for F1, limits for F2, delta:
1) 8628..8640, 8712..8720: 0.95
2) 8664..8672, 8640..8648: 1.12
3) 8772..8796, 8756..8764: 0.98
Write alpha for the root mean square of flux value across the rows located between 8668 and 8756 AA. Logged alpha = 10.3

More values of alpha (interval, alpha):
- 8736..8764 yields 10.1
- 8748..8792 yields 10.2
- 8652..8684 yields 9.9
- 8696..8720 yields 10.4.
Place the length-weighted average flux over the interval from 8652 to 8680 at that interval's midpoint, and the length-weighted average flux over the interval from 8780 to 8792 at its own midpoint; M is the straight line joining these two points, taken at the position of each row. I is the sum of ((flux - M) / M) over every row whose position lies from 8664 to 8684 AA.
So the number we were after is 0.12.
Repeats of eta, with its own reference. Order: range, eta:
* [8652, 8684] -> 8662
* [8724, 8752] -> 8750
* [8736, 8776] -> 8750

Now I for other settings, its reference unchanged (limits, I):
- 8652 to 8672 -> -0.11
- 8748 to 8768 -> -0.04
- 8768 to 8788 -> 0.06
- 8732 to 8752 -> 0.05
